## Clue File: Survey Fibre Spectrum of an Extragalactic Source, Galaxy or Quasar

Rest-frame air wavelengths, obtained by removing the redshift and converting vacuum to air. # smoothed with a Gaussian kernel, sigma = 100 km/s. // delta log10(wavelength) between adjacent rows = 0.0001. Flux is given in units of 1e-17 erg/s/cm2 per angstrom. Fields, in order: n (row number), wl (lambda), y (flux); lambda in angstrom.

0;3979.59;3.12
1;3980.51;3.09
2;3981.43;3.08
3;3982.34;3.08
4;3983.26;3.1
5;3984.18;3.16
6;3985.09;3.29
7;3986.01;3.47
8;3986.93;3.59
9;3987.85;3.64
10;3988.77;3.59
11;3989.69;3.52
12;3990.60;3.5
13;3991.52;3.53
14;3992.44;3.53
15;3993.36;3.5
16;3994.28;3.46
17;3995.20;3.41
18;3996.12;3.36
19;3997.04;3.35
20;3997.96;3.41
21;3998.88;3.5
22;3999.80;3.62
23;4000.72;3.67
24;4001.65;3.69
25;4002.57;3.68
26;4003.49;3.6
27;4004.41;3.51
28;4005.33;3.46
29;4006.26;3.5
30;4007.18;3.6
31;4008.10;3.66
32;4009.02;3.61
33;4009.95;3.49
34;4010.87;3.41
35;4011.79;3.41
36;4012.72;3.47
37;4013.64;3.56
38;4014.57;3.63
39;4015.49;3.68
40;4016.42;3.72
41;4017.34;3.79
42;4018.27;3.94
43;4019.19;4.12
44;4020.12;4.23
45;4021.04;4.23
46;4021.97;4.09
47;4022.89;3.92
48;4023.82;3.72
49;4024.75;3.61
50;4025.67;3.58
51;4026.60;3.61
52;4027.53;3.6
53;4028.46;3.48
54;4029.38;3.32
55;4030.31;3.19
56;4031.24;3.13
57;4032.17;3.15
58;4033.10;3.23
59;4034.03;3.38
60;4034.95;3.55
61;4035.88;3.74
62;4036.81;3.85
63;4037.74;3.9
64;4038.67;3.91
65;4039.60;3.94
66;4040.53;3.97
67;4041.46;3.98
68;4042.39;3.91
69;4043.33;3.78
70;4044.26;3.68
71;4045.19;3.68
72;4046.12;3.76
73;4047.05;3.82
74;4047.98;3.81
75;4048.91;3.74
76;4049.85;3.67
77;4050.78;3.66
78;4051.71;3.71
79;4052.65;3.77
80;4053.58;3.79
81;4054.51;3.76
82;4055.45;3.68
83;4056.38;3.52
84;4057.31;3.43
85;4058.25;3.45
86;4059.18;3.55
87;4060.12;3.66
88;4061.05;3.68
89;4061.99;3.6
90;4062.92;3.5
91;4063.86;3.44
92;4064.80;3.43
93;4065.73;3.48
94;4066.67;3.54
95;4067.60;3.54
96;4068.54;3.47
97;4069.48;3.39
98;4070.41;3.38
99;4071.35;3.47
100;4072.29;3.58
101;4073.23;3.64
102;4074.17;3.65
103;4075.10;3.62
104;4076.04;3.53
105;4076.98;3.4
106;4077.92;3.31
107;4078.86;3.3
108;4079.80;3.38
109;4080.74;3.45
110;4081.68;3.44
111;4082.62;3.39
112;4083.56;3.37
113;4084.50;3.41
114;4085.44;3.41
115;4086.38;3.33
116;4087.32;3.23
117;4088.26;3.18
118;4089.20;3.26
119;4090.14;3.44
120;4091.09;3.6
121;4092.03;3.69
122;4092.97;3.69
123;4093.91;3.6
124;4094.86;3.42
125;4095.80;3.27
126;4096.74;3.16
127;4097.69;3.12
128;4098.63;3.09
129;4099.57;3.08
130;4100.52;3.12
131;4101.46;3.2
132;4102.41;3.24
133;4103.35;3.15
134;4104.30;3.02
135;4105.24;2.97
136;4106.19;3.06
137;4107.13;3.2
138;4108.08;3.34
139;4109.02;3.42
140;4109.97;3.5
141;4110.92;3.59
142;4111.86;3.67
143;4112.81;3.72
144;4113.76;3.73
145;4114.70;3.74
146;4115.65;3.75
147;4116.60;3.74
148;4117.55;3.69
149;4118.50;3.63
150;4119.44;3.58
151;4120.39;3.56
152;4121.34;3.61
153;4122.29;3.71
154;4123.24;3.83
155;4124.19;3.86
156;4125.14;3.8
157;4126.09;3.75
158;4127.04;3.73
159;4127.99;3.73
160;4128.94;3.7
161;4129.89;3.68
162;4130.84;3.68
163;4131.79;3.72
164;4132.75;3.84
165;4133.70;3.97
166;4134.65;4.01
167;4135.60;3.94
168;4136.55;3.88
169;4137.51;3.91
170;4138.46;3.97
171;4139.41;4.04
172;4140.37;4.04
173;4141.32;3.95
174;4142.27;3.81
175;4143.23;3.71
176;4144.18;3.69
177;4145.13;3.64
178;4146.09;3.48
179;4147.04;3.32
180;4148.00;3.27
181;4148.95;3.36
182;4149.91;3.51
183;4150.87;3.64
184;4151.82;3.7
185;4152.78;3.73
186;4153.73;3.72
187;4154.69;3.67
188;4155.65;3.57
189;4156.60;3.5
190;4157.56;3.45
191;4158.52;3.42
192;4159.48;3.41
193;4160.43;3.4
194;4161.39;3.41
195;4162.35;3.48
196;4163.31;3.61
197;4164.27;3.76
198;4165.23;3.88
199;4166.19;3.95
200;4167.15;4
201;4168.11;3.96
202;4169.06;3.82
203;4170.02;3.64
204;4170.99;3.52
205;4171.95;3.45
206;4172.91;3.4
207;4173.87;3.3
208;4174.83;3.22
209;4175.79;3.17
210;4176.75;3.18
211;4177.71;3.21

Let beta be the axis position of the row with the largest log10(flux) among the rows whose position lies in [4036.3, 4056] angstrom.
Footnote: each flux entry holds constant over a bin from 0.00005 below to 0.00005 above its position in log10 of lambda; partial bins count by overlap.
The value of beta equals 4041.46 angstrom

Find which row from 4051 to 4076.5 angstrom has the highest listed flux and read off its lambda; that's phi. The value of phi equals 4053.58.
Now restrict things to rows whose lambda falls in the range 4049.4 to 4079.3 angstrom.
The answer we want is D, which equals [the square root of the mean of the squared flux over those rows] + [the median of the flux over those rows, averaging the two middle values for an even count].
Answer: 7.1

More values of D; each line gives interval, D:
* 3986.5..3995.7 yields 7.1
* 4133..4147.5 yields 7.7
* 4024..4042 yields 7.2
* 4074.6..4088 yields 6.8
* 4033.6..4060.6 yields 7.5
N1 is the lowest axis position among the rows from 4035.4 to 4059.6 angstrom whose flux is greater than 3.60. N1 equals 4035.88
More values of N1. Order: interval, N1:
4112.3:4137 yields 4112.81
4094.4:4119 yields 4111.86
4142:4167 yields 4142.27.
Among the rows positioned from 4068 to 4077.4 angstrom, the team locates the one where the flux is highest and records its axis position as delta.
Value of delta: 4074.17 angstrom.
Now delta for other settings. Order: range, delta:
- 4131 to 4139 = 4134.65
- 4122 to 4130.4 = 4124.19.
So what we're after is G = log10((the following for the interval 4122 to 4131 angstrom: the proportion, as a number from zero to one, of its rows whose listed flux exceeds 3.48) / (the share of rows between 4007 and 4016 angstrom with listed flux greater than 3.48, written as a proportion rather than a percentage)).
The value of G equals 0.15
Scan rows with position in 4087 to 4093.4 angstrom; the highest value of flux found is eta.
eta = 3.69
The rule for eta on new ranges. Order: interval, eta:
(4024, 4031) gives 3.61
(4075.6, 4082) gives 3.53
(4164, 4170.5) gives 4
